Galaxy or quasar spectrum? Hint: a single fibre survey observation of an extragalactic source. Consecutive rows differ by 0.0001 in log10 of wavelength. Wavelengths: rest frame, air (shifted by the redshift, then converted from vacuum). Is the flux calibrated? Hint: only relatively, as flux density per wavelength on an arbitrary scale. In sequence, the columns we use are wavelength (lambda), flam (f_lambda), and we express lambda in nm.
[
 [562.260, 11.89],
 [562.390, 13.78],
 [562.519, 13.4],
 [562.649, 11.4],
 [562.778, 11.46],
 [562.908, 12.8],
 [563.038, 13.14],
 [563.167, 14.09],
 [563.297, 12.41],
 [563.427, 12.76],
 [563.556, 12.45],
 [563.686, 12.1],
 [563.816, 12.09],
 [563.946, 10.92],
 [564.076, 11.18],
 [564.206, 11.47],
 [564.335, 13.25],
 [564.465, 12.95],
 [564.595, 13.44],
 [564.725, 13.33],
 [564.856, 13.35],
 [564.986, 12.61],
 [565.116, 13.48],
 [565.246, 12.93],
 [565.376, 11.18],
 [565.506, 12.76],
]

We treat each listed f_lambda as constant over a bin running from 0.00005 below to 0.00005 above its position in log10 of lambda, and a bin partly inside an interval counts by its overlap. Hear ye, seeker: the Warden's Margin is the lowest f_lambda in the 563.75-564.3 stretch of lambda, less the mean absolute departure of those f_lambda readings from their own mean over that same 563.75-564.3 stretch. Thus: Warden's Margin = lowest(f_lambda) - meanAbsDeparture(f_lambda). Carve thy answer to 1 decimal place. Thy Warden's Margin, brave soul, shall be 10.6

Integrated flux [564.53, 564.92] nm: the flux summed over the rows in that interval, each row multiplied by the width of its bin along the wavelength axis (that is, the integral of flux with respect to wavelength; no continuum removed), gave 5.2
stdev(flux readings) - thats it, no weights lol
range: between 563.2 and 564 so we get 0.6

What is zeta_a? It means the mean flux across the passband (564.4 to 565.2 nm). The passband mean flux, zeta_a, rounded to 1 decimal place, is 13.2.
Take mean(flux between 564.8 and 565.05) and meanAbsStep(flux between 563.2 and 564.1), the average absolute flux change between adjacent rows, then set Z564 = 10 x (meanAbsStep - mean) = -126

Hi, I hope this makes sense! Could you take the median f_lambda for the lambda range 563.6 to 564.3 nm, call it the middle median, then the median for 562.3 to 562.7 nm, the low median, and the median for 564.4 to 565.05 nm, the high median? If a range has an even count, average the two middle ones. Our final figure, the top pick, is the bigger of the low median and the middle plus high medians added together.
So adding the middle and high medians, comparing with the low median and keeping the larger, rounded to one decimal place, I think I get 24.8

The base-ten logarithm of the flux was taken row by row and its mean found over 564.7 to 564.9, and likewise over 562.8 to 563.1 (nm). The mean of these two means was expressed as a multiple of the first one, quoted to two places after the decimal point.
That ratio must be 0.99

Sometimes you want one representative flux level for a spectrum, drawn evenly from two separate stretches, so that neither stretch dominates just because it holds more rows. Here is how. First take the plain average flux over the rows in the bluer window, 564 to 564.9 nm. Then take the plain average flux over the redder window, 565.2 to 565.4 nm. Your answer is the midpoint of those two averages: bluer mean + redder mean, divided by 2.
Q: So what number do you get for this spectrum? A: 12.4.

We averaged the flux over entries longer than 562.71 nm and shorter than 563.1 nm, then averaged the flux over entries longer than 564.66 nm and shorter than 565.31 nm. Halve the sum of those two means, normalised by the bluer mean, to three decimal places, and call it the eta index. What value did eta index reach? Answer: 1.027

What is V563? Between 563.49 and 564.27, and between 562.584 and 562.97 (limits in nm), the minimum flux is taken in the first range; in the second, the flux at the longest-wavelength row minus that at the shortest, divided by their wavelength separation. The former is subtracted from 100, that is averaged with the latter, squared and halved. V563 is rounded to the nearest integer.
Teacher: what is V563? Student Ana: 1116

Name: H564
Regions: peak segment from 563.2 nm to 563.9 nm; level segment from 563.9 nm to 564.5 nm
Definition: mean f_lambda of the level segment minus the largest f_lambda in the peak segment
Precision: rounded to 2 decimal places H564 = -0.81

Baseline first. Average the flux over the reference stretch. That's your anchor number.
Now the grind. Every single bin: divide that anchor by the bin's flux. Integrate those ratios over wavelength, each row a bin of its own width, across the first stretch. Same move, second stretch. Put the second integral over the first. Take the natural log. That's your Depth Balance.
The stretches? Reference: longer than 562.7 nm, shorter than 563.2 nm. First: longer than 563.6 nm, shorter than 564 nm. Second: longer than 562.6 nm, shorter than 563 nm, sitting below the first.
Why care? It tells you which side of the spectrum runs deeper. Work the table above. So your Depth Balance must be -0.02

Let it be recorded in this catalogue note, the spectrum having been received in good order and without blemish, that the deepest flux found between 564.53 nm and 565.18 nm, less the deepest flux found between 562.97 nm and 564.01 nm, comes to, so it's 1.7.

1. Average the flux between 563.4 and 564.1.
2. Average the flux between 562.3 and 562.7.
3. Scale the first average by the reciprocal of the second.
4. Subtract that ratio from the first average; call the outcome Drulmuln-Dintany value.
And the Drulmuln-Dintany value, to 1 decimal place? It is 11.0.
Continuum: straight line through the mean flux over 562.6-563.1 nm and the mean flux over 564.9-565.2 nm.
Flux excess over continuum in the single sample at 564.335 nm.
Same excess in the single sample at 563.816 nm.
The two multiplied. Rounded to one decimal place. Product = -0.2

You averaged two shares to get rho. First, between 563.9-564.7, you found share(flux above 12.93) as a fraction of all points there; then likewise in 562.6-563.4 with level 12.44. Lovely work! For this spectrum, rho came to 0.50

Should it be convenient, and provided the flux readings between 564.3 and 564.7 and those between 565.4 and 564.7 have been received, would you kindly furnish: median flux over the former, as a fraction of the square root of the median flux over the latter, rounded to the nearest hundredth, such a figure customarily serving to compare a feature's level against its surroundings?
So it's 3.66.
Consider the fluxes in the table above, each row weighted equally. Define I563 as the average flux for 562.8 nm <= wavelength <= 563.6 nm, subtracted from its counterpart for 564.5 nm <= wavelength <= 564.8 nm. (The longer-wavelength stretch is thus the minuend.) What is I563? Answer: 0.4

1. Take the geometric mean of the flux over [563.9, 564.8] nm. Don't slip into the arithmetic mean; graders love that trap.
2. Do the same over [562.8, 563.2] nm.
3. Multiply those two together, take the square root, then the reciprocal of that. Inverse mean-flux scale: 0.0780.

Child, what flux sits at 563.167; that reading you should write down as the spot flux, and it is 14.09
